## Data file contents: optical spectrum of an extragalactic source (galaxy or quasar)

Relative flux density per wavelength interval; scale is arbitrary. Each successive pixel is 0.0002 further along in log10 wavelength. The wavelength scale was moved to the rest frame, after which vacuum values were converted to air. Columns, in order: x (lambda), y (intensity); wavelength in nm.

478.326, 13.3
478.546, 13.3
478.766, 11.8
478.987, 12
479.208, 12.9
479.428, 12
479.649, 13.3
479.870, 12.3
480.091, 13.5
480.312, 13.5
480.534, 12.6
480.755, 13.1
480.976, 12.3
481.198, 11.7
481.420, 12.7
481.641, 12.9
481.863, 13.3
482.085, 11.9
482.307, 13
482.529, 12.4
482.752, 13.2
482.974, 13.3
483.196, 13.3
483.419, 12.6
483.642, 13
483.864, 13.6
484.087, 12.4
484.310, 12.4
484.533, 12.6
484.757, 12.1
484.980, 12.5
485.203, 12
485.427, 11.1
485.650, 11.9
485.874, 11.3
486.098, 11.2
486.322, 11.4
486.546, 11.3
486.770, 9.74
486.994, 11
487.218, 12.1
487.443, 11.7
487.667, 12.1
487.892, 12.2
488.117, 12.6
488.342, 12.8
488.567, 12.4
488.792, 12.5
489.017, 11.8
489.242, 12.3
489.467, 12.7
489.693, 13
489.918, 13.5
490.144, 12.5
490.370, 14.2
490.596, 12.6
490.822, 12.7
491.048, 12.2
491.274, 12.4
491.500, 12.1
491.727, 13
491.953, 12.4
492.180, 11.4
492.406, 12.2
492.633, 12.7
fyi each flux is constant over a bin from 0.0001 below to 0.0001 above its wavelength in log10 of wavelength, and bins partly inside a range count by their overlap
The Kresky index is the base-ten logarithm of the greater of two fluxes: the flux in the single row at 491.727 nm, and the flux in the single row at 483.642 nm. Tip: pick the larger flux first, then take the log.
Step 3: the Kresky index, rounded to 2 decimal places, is 1.11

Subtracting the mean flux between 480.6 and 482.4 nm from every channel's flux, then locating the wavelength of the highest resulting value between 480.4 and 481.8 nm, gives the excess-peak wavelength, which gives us 480.755 nm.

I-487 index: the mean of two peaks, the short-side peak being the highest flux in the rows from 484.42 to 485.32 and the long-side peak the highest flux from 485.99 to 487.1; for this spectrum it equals 12.0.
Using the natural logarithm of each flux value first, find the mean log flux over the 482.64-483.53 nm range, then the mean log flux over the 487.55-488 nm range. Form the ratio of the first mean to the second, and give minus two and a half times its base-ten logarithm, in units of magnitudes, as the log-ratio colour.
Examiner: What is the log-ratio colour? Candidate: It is -0.032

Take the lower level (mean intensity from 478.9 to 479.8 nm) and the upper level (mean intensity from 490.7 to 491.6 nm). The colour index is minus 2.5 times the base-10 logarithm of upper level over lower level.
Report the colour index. 0.017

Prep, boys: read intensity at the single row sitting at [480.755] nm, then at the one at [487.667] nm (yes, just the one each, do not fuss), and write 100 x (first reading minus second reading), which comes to 100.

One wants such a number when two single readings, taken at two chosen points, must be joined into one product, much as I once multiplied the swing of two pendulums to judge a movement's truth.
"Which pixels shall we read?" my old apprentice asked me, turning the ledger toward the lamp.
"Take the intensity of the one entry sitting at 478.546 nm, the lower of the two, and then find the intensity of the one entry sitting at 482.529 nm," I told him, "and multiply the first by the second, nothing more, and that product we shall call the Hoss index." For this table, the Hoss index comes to 165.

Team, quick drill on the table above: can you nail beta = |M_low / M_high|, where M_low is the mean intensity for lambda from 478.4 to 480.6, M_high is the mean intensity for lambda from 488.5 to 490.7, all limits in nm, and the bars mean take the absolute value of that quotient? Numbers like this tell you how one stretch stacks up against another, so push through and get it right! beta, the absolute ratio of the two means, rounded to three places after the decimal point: 0.998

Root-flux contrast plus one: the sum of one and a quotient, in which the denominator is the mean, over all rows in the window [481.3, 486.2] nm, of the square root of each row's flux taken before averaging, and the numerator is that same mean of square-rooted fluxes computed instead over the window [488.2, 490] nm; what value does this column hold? 2.006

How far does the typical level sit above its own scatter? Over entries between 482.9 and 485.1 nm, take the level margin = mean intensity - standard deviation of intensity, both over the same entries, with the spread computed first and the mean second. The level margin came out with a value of 12.3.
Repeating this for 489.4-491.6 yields 12.2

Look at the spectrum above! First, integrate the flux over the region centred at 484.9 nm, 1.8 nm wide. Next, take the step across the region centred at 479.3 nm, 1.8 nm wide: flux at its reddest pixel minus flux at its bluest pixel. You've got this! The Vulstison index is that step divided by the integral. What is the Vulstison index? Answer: 0.009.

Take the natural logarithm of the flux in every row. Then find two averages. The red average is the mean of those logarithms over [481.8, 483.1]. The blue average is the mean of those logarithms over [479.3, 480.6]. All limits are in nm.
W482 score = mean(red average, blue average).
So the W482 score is 2.553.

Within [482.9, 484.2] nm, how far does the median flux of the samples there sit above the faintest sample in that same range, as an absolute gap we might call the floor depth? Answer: 0.75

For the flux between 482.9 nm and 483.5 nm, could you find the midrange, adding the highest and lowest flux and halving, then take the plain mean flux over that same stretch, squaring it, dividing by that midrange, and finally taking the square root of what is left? 3.63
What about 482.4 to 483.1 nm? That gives 3.62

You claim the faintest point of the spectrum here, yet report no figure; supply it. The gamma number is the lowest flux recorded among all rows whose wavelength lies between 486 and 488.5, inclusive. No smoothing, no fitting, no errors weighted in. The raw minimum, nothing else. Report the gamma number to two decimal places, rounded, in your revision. 9.74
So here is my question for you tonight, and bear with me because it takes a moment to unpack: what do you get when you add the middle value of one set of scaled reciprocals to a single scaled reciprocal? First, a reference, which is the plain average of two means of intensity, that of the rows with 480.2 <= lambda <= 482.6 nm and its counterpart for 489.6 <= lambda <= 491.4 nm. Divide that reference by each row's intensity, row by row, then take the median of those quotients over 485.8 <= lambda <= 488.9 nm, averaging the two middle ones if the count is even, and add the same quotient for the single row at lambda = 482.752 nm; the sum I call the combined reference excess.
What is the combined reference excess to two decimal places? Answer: 2.04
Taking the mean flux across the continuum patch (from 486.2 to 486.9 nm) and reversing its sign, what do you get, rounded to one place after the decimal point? -10.8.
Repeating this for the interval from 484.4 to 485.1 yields -12.4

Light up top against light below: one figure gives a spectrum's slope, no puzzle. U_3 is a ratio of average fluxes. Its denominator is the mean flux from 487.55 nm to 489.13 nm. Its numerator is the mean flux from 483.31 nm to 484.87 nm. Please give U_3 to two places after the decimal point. 1.03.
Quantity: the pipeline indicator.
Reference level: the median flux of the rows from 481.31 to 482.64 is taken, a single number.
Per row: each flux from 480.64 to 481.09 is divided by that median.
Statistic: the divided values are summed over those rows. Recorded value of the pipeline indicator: 2.0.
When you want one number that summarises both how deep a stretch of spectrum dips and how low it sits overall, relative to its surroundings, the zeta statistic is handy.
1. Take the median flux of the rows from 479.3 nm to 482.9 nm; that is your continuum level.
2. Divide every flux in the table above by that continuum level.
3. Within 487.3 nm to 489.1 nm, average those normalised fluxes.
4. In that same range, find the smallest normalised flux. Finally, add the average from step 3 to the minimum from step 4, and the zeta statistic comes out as 1.87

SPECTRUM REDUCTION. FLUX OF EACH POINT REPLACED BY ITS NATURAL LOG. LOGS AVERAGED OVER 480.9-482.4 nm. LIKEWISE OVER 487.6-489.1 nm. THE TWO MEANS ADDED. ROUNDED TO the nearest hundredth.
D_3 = 5.04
